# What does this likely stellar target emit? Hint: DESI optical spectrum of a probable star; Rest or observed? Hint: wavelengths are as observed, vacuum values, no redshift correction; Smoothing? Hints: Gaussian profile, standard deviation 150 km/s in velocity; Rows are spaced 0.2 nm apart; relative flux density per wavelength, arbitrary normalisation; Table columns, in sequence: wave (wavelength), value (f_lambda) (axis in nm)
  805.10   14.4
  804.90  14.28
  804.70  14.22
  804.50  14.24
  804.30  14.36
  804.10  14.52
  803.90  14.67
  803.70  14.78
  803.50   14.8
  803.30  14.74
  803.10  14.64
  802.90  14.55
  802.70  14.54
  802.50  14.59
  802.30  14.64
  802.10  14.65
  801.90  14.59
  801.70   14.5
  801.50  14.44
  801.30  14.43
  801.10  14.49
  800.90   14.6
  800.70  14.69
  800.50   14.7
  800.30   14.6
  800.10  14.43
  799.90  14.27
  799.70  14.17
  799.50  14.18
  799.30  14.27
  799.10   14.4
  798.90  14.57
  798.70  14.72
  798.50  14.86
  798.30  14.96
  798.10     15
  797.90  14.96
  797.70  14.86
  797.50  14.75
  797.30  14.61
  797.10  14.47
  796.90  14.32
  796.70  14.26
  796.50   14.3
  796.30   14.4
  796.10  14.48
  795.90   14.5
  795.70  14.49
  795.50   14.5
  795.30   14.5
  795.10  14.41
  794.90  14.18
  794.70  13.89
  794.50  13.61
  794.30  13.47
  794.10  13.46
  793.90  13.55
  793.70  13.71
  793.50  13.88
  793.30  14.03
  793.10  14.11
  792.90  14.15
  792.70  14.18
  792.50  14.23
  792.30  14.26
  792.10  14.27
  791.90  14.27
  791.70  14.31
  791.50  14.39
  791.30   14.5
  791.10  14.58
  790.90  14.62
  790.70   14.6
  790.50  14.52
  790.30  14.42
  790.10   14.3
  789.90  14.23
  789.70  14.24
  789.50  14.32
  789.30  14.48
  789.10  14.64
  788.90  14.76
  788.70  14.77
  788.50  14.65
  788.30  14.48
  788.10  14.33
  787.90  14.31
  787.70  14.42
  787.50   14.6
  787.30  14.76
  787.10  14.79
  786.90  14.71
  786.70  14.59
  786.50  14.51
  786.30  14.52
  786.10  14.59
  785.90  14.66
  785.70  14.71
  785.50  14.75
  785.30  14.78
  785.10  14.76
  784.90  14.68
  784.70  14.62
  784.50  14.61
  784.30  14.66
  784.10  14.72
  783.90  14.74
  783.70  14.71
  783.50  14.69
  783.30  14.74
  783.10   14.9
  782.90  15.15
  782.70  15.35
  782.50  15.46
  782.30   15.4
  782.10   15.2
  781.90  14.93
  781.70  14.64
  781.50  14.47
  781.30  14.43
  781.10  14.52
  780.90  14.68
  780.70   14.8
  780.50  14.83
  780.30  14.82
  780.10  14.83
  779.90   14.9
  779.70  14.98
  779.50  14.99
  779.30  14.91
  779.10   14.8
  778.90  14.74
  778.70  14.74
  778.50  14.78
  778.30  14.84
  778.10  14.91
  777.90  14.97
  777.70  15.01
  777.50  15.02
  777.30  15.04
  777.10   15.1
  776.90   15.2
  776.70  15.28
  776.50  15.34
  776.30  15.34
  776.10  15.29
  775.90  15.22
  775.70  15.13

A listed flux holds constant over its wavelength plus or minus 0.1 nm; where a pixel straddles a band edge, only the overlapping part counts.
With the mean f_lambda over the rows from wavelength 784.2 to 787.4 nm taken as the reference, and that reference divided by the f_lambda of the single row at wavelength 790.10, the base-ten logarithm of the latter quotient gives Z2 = 0.011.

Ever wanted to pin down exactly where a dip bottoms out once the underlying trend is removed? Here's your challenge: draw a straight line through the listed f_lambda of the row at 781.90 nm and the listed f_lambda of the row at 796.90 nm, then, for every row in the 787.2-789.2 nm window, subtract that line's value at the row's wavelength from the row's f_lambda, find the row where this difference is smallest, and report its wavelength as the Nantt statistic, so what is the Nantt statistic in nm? 787.90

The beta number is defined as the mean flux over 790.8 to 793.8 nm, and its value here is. 14.2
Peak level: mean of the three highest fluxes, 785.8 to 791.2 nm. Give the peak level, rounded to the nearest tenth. 14.8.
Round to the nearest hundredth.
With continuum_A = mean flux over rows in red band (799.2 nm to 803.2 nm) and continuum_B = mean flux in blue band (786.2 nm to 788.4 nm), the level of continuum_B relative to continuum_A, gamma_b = 1.00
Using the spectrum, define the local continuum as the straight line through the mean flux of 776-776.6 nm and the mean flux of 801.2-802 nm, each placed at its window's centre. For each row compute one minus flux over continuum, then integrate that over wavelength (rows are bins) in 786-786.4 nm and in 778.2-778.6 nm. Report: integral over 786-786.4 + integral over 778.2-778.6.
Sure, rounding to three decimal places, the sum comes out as 0.023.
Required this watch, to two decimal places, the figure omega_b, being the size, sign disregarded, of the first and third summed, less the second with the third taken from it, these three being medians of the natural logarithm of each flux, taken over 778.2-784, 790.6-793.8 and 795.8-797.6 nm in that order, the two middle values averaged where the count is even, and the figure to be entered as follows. 5.38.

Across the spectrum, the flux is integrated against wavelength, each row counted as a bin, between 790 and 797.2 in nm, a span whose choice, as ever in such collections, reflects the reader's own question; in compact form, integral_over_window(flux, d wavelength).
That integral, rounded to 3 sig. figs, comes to 102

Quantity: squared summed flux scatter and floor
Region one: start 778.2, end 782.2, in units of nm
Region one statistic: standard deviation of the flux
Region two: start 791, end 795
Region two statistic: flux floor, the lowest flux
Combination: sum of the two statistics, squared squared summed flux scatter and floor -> 186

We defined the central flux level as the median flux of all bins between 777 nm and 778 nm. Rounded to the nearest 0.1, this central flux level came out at 15.0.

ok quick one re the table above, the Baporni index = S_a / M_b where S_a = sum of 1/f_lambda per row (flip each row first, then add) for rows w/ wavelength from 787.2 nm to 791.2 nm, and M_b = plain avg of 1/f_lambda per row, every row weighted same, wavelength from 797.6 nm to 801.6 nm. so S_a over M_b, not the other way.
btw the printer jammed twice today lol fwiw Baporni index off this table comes 20.1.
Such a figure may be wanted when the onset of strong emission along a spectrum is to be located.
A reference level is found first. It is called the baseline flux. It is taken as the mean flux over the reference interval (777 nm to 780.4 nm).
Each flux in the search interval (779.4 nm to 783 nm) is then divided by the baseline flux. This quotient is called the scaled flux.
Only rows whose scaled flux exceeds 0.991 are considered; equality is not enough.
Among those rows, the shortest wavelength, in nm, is 779.50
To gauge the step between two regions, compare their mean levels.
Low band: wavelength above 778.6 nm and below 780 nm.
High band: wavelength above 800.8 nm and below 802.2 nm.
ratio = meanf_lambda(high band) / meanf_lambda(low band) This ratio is 0.977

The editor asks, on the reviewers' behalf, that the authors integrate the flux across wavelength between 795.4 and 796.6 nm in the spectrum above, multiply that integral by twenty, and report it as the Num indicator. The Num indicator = 347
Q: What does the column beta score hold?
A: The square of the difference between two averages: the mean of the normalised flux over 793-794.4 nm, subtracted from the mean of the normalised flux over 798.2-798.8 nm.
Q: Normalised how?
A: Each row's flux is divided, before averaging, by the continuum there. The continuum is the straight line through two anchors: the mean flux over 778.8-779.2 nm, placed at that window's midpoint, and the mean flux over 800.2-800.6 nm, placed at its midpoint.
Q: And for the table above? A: 0.0059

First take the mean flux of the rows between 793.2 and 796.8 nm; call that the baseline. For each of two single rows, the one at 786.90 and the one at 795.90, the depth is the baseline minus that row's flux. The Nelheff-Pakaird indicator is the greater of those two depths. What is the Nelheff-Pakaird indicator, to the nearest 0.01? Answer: -0.41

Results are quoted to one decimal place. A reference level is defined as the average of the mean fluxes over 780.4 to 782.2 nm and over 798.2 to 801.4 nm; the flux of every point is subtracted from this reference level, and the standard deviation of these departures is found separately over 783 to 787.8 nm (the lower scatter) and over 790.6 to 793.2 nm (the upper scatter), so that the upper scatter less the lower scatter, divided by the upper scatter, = 0.4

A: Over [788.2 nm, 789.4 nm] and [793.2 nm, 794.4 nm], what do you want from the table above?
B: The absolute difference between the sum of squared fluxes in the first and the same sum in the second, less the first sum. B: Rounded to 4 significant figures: -1124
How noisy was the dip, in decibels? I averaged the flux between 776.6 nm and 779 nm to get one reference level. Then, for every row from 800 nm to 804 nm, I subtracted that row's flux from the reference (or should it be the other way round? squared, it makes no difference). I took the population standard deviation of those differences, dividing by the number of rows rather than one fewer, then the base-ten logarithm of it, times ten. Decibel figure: -10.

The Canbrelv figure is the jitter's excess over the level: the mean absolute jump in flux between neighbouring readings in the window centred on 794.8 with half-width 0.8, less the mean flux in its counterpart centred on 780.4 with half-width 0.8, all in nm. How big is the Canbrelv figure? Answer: -14.6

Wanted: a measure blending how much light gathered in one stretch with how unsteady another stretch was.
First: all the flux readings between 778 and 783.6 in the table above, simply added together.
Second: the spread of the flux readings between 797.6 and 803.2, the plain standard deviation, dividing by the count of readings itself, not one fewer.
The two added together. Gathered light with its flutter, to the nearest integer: 417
